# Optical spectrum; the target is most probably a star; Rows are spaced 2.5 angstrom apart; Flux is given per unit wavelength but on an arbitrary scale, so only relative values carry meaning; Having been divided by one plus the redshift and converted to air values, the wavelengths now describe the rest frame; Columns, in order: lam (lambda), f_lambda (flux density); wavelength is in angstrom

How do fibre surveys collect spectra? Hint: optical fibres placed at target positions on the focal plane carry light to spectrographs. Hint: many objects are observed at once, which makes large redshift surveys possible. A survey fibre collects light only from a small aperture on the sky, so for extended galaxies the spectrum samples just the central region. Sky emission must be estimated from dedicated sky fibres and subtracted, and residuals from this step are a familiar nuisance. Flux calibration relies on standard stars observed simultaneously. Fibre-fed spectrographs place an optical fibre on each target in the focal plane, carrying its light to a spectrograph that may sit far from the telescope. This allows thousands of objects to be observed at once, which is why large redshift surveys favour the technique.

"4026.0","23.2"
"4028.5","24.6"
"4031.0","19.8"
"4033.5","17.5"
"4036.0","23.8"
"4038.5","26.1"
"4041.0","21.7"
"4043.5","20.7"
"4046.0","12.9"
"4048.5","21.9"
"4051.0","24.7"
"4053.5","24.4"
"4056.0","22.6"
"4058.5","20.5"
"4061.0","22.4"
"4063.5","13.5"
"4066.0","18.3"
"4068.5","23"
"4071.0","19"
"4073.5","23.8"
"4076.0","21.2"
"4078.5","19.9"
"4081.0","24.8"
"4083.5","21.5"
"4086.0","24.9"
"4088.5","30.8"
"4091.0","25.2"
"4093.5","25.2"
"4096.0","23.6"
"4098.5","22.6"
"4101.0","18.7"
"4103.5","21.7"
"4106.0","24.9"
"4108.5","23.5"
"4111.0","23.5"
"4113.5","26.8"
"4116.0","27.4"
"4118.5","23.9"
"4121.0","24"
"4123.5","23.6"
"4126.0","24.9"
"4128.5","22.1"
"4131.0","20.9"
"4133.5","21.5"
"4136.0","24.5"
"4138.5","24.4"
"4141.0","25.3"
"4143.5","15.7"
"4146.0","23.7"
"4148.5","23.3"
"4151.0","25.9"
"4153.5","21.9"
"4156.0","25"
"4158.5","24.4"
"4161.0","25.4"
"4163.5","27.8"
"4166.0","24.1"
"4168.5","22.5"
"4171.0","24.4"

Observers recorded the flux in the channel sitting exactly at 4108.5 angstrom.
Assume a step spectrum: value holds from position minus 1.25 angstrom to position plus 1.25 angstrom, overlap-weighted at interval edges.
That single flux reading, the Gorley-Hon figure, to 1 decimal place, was 23.5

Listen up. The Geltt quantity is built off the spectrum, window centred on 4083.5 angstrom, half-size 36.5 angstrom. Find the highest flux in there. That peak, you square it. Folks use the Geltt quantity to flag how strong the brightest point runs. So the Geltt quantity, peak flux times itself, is 949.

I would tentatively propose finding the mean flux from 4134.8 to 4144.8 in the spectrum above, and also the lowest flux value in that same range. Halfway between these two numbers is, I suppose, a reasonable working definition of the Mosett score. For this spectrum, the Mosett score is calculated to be 19.1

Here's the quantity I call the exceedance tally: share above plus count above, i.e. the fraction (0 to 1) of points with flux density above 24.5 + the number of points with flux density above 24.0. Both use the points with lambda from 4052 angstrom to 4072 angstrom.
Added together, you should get 1.0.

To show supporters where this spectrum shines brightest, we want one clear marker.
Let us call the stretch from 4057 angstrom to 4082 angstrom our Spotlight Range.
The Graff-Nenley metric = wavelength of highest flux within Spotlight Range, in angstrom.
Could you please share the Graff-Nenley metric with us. 4081.0 angstrom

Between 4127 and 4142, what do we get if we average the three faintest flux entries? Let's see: 21.5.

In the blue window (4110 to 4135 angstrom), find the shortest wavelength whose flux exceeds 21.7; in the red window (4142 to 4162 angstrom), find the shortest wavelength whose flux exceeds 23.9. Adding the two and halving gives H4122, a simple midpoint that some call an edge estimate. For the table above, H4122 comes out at 4131.0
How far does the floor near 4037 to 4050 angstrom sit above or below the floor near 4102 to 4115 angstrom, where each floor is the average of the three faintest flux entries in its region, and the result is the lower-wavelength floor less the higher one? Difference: -4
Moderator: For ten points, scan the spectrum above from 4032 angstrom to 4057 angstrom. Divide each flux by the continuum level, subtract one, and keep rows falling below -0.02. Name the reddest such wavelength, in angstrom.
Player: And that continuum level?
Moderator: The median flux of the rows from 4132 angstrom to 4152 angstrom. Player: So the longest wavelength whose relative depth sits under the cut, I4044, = 4056.0 angstrom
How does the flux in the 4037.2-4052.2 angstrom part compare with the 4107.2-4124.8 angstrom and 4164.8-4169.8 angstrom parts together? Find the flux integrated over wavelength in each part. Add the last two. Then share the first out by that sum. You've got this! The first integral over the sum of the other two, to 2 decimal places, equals 0.58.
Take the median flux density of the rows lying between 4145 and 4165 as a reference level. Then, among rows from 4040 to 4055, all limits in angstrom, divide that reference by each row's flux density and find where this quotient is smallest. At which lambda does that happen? 4051.0 angstrom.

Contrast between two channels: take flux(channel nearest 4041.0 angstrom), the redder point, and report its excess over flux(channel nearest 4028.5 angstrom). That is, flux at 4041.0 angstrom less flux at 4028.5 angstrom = -2.9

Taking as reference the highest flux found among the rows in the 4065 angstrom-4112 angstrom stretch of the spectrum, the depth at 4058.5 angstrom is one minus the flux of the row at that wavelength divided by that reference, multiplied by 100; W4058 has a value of 33.4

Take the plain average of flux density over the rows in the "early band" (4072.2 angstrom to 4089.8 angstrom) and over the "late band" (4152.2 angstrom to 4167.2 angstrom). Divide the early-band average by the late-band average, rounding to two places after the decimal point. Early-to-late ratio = 0.96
